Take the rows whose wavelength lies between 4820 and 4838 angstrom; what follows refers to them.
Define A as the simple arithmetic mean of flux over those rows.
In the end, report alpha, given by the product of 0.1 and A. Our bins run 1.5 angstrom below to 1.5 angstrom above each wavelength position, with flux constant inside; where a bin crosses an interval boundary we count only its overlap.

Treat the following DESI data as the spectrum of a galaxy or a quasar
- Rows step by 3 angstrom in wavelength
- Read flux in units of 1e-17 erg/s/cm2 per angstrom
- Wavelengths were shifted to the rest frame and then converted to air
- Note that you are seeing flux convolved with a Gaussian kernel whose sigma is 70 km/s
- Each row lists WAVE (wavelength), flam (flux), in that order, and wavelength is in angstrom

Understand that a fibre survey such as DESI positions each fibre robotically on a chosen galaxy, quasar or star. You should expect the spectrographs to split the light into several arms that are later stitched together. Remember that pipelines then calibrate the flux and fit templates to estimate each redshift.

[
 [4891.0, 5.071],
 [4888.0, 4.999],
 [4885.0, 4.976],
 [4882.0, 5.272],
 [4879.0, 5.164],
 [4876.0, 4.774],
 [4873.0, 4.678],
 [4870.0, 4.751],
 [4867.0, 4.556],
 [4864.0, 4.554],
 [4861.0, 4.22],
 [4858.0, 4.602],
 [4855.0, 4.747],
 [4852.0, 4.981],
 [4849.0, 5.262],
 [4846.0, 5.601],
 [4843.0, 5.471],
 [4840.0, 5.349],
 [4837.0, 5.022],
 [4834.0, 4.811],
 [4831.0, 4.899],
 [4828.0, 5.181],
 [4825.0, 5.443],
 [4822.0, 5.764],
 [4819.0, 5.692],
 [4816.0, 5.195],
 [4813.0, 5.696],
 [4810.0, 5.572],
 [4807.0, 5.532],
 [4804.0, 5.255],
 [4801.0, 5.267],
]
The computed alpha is 0.519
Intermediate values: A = 5.19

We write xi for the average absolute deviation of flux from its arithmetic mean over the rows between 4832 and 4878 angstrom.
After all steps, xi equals 0.311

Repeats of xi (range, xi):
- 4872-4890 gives 0.168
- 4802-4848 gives 0.246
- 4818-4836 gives 0.335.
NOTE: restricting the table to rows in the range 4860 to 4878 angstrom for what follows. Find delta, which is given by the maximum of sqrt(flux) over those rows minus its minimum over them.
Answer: 0.131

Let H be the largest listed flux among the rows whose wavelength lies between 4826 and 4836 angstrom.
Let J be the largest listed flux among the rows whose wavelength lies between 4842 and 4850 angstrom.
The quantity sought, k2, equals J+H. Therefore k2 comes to 10.8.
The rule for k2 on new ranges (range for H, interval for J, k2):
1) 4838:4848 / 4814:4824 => 11.4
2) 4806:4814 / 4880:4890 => 11.0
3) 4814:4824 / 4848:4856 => 11.0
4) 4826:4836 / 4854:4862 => 9.9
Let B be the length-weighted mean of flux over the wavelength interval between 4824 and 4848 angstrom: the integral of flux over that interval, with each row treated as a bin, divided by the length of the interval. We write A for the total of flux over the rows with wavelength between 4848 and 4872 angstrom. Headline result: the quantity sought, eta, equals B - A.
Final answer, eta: -32.5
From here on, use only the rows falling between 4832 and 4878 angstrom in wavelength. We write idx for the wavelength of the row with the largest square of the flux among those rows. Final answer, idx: 4846.0 angstrom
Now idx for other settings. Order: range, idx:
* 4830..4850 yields 4846.0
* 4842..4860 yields 4846.0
